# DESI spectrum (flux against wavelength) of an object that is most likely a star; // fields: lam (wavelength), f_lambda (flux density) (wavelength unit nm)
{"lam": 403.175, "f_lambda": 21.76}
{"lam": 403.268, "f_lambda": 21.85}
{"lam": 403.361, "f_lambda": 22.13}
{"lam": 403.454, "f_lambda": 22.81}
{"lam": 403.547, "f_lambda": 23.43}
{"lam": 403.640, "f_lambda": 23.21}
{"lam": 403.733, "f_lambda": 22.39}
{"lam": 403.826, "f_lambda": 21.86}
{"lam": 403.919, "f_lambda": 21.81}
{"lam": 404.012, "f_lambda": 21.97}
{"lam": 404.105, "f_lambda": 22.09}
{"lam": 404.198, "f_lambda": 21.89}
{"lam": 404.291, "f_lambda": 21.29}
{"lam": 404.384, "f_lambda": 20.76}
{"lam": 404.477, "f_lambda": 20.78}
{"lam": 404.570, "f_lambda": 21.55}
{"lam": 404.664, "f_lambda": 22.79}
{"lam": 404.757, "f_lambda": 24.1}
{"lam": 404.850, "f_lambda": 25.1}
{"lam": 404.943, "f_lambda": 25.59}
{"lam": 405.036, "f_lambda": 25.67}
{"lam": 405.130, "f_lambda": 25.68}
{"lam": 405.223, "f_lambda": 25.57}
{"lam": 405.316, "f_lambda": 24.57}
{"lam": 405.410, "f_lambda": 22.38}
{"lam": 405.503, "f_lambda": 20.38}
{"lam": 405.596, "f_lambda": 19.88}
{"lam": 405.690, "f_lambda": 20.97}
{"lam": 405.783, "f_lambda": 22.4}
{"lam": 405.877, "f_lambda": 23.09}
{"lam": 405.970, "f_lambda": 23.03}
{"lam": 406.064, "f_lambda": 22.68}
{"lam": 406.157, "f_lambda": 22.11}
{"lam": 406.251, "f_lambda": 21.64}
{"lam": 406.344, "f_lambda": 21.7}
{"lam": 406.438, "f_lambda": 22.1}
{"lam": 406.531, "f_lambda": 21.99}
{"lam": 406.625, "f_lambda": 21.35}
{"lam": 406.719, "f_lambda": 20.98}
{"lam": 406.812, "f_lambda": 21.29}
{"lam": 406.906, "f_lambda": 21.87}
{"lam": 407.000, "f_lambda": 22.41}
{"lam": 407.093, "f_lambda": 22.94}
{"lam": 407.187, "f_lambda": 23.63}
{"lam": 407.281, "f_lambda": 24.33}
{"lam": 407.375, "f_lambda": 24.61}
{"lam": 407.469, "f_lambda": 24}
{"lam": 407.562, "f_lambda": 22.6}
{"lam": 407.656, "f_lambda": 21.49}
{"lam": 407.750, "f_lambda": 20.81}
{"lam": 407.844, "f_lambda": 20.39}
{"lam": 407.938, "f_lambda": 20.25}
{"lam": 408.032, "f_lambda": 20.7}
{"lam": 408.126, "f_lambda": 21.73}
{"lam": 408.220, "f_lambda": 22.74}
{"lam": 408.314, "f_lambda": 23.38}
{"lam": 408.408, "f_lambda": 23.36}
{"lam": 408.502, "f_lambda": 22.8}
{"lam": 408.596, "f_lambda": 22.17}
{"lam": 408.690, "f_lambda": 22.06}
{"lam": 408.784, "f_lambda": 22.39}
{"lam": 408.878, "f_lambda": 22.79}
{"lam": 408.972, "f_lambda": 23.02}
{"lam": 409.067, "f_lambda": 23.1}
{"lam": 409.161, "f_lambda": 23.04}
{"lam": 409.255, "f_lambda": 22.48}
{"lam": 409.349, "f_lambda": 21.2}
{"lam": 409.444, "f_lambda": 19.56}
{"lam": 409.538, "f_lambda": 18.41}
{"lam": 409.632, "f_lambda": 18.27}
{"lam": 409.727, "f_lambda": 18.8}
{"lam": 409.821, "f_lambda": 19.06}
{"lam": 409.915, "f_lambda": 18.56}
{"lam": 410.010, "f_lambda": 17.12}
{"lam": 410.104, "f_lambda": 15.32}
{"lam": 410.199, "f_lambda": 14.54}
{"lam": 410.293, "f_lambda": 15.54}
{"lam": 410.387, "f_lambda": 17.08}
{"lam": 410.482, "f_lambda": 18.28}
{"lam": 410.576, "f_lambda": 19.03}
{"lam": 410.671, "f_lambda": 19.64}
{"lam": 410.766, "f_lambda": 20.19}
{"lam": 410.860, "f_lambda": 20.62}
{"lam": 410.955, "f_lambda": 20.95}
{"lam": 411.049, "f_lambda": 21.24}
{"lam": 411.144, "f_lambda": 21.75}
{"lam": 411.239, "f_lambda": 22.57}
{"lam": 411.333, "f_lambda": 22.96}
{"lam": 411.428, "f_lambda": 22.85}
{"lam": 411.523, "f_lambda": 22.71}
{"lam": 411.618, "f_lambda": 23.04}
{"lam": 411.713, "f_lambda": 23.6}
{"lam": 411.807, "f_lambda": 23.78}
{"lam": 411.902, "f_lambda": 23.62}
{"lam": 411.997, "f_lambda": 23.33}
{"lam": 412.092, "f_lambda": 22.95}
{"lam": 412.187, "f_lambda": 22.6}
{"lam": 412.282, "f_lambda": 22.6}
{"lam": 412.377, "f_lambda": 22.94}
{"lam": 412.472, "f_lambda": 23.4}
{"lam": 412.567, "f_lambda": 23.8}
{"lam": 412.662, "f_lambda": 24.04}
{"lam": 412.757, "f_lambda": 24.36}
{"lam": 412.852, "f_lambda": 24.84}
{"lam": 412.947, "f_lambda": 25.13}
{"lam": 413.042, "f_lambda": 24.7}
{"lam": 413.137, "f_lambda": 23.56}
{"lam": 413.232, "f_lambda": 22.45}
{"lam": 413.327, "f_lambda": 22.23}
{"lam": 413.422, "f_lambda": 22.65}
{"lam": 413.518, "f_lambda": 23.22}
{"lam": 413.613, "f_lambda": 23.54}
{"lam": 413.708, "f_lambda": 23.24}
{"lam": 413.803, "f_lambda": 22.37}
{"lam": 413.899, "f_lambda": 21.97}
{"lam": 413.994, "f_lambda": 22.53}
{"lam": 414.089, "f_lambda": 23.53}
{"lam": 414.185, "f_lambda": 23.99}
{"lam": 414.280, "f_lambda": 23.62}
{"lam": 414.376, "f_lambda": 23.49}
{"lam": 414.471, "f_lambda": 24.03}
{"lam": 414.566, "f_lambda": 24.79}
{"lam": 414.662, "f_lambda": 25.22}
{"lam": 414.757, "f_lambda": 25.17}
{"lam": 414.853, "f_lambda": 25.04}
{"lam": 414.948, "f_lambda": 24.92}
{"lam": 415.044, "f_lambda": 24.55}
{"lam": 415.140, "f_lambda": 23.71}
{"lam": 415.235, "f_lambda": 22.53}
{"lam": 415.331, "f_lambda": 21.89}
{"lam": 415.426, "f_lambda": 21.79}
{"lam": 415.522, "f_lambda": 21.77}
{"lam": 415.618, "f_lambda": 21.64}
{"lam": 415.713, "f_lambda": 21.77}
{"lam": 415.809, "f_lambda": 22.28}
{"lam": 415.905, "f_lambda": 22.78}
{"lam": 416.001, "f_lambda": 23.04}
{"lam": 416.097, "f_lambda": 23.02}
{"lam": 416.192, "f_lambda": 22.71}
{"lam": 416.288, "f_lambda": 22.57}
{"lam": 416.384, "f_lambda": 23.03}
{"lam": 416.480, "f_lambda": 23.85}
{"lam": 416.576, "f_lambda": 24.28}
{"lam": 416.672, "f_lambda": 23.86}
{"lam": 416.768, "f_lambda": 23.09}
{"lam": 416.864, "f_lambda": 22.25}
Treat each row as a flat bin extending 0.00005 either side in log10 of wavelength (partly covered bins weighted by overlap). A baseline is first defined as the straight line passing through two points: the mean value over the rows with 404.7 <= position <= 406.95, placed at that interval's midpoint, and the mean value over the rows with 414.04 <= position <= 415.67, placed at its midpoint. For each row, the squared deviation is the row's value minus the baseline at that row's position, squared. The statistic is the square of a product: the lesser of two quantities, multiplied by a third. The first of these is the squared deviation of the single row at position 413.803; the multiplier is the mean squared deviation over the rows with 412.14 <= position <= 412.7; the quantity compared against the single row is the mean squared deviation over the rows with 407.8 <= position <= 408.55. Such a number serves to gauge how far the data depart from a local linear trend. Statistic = 0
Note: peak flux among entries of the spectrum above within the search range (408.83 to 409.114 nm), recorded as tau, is 23.1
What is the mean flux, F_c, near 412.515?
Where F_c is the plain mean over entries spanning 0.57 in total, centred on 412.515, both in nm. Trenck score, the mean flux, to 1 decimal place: 23.5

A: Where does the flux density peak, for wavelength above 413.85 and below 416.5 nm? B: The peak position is 414.662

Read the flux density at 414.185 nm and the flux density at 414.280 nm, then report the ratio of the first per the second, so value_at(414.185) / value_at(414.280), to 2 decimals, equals 1.02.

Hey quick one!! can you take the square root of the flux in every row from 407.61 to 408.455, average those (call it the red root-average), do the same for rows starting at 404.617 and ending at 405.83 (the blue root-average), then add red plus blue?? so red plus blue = 9.49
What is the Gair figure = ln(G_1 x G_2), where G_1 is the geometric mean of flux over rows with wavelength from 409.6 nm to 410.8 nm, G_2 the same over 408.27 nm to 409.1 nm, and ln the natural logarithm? 6.00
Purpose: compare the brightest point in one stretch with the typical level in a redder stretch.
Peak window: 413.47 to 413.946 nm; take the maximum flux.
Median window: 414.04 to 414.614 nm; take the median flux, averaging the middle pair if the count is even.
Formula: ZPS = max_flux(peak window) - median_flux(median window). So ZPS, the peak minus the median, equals -0.3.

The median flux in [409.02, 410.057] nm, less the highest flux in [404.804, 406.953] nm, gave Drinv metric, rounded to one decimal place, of -6.6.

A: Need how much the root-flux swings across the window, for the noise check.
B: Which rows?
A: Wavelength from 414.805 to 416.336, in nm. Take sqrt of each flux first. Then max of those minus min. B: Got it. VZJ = 0.35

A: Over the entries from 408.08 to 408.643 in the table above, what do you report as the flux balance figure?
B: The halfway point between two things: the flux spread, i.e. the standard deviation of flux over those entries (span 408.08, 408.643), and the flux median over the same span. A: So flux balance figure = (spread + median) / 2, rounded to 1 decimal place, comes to 11.7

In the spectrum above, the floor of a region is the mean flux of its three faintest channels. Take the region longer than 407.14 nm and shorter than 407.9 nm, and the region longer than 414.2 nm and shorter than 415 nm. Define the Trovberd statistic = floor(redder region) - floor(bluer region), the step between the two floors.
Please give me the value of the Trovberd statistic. 2.8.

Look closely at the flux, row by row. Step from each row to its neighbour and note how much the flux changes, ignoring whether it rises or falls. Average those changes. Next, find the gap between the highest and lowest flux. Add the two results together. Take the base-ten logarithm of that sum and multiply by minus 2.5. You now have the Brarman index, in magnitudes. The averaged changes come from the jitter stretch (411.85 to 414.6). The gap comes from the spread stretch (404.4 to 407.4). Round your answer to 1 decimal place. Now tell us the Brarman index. -2.0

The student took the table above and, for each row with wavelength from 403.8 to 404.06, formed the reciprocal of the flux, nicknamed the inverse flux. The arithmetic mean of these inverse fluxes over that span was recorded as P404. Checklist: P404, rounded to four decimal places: 0.0457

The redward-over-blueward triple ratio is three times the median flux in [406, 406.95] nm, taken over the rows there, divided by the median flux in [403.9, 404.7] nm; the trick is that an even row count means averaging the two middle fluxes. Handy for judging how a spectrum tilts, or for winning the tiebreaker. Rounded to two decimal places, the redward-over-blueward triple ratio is 3.00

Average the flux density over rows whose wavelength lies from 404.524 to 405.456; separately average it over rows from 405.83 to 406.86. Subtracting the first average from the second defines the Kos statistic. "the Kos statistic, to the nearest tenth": -2.3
